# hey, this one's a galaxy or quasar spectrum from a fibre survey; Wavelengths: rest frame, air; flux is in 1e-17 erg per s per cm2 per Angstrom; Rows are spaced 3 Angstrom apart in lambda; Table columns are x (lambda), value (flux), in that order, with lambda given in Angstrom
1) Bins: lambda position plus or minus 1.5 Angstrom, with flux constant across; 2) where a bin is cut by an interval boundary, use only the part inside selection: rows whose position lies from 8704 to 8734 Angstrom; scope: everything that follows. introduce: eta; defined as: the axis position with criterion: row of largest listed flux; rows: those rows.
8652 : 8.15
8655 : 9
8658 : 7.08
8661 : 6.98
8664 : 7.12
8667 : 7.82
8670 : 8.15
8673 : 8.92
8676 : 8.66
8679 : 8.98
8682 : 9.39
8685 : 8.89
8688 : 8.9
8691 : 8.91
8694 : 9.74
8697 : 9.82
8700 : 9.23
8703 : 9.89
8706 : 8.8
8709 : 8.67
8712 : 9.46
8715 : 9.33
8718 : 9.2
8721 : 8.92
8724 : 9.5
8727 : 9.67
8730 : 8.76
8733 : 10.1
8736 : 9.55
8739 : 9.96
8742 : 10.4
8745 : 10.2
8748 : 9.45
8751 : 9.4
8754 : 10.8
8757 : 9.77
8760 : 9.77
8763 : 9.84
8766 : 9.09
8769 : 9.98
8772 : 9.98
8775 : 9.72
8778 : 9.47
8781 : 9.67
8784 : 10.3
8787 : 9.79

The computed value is 8733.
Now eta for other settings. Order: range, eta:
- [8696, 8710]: 8703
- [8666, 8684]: 8682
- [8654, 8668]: 8655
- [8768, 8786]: 8784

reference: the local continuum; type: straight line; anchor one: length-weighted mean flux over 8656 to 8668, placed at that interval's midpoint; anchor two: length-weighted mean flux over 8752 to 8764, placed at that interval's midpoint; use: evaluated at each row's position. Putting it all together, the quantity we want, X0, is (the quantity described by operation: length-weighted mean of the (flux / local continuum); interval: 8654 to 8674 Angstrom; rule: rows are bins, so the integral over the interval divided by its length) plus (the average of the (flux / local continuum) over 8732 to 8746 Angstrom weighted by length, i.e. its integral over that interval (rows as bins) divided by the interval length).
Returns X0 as 2.12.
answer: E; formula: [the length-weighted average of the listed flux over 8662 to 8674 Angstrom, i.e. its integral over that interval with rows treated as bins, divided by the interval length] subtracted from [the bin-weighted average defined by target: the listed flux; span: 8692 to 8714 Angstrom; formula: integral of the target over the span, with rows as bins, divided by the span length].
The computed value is 1.4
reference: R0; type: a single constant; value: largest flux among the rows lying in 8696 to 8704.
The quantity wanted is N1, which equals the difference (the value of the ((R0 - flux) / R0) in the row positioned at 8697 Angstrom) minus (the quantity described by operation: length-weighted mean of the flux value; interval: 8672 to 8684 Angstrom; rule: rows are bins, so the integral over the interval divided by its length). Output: -8.98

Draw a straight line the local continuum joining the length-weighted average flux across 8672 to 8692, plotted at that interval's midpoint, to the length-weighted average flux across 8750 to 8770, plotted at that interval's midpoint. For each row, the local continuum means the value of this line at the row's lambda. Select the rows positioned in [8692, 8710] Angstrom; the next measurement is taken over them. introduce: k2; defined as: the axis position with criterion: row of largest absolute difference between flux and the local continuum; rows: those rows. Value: 8703 Angstrom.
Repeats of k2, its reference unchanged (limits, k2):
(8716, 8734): 8730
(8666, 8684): 8667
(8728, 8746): 8742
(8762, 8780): 8766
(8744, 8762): 8754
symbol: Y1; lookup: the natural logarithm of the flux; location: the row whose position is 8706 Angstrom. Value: 2.17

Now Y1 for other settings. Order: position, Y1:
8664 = 1.96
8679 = 2.19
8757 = 2.28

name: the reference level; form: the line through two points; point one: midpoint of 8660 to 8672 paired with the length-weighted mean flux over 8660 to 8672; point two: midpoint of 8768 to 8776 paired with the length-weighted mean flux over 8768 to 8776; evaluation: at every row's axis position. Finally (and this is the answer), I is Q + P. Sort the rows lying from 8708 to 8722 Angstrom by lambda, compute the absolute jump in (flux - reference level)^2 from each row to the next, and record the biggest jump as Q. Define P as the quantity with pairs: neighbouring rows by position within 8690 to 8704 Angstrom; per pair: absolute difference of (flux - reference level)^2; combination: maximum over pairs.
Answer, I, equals 2.5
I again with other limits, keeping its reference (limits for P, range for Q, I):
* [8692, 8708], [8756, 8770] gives 2.5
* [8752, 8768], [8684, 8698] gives 3.4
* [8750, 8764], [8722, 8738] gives 2.7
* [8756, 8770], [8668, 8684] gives 1.6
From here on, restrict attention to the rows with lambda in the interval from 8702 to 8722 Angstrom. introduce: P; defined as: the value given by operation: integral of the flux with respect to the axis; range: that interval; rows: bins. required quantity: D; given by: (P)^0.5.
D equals 13.5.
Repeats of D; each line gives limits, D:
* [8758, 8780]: 14.6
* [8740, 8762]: 14.8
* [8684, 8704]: 13.7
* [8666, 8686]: 13.2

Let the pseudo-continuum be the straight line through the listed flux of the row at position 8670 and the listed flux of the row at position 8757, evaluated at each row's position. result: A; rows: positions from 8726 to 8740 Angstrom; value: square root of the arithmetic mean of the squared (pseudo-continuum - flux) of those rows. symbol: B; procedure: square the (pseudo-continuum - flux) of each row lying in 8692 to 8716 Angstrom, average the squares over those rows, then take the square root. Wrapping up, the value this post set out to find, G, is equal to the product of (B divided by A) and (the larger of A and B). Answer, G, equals 1.1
